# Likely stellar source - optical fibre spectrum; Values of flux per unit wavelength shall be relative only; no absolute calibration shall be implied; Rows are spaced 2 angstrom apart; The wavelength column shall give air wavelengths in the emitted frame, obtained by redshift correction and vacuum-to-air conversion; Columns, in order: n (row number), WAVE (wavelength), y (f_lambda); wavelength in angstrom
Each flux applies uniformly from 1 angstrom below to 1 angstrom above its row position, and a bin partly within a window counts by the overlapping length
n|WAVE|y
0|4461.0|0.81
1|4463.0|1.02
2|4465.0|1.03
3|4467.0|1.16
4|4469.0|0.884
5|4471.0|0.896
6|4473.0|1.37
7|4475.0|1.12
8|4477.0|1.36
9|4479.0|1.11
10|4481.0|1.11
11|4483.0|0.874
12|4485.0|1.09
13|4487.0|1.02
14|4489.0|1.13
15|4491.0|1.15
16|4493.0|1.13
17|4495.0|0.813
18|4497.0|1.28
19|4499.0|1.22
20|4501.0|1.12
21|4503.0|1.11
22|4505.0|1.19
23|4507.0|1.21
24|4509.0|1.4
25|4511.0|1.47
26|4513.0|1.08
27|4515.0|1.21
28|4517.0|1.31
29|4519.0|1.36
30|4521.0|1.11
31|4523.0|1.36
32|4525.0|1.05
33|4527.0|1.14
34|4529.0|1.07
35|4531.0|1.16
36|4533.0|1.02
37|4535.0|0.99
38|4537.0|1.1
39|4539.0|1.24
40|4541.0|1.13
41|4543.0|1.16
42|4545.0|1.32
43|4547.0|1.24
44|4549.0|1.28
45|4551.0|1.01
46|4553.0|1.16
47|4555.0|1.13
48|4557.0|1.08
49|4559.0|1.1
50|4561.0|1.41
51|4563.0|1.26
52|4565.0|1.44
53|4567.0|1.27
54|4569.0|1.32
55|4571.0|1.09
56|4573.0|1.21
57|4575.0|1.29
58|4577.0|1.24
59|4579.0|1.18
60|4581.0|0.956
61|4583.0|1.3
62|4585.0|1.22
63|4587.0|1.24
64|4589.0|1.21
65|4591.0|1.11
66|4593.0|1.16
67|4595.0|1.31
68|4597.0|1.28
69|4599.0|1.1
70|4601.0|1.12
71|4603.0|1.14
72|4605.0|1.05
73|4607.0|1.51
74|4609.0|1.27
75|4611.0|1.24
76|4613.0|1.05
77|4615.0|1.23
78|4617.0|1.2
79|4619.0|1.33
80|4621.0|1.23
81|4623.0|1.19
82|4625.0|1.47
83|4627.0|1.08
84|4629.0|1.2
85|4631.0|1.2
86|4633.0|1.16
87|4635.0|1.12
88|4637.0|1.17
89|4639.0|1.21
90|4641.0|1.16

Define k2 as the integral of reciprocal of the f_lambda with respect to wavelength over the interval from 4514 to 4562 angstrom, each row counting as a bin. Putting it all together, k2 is 41.3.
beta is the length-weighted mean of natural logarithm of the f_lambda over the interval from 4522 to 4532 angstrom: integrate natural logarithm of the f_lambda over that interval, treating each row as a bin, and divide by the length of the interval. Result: 0.14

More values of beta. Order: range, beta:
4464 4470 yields 0.02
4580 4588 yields 0.16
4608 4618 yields 0.18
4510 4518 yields 0.23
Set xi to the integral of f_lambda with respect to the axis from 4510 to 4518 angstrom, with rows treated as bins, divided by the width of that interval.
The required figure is 1.27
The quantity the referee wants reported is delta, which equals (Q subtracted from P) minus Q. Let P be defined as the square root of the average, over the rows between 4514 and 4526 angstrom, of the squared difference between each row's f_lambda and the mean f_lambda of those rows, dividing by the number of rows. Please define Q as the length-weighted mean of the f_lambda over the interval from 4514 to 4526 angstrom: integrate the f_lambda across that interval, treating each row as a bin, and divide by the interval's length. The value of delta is -2.35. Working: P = 0.121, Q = 1.233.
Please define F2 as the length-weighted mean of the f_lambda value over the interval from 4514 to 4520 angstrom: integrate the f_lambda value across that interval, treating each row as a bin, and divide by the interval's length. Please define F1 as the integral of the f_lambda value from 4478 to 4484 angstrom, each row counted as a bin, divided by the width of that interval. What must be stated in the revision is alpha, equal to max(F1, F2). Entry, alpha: 1.29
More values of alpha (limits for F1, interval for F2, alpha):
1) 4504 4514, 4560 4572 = 1.30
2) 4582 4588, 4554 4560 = 1.25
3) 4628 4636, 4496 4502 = 1.21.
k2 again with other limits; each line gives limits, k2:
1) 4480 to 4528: 42.0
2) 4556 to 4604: 40.0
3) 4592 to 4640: 40.0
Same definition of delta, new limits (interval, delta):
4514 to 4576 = -2.27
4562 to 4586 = -2.35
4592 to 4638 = -2.30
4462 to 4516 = -2.11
